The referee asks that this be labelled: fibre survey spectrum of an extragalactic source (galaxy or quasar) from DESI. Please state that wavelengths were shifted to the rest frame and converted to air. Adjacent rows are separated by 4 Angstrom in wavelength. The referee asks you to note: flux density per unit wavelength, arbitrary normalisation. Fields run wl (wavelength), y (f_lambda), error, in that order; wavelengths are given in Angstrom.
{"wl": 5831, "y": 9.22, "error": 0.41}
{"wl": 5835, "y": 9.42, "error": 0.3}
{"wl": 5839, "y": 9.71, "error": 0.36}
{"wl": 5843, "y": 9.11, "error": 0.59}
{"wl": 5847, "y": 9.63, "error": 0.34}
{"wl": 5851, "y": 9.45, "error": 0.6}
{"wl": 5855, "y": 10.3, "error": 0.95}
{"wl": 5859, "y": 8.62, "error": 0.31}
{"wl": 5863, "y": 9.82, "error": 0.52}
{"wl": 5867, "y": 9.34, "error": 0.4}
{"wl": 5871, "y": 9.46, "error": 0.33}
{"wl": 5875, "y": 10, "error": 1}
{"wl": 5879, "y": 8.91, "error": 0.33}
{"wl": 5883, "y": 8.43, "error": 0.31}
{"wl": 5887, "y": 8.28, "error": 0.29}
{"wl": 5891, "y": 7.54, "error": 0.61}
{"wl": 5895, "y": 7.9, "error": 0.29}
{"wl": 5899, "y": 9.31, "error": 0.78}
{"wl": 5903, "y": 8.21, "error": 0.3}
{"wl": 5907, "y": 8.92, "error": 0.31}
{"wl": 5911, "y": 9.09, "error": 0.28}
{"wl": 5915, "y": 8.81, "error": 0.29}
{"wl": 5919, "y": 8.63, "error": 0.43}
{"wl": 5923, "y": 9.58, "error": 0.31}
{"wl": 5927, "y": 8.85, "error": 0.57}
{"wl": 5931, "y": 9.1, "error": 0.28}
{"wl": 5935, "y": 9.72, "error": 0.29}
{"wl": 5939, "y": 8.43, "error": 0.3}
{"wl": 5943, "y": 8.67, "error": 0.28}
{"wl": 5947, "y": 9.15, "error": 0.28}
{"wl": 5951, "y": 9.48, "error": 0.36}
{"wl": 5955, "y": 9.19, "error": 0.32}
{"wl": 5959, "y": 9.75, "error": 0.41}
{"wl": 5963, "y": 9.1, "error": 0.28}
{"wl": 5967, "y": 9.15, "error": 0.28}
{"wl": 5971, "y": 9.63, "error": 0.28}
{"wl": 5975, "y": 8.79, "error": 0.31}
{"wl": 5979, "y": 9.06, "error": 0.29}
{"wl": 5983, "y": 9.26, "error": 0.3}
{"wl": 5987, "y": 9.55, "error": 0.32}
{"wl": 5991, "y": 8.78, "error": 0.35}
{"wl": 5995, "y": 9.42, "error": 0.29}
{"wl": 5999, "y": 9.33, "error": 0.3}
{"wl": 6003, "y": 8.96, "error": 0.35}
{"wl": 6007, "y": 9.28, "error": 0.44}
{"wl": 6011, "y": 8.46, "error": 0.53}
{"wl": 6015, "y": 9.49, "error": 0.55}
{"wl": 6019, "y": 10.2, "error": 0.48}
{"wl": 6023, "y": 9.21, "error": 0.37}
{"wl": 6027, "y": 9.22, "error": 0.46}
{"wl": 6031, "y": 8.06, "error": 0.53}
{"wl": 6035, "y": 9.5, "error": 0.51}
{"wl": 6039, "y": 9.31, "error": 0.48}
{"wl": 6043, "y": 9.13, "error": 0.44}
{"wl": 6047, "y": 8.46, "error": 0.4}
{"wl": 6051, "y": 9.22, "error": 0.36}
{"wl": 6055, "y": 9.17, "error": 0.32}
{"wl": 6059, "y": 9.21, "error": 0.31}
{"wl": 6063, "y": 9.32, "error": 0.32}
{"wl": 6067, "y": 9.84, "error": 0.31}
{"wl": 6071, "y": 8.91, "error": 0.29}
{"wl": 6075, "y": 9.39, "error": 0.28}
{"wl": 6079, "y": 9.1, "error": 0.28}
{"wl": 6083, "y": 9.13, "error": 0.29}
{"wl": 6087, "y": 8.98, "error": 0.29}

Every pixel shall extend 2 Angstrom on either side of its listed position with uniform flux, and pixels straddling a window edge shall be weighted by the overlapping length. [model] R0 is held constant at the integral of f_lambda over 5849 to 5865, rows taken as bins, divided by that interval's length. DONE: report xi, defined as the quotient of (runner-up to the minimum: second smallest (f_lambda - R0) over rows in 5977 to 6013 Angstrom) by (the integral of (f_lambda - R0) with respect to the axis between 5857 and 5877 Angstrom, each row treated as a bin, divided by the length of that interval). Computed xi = 7.7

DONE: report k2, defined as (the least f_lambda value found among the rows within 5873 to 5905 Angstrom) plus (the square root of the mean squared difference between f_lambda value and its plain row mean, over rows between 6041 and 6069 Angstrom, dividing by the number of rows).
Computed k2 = 7.9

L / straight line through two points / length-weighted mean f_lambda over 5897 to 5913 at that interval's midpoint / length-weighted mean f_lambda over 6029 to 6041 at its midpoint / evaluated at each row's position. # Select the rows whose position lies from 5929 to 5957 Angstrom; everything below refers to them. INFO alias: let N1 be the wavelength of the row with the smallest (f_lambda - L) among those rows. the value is 5939 Angstrom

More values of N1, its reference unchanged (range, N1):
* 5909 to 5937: 5919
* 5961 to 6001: 5991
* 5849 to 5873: 5859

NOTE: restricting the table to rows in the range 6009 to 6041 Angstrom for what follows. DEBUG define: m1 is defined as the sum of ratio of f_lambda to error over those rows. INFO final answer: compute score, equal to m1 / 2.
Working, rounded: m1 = 153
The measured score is 76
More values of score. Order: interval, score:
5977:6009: 114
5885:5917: 100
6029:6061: 90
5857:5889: 96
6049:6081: 121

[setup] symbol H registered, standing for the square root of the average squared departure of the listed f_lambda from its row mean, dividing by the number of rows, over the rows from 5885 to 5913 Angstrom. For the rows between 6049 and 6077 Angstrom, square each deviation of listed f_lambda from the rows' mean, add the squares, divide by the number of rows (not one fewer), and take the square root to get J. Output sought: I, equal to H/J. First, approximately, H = 0.6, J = 0.26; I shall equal 2.3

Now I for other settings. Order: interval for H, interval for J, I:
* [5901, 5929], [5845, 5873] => 0.8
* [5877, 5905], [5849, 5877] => 1.1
